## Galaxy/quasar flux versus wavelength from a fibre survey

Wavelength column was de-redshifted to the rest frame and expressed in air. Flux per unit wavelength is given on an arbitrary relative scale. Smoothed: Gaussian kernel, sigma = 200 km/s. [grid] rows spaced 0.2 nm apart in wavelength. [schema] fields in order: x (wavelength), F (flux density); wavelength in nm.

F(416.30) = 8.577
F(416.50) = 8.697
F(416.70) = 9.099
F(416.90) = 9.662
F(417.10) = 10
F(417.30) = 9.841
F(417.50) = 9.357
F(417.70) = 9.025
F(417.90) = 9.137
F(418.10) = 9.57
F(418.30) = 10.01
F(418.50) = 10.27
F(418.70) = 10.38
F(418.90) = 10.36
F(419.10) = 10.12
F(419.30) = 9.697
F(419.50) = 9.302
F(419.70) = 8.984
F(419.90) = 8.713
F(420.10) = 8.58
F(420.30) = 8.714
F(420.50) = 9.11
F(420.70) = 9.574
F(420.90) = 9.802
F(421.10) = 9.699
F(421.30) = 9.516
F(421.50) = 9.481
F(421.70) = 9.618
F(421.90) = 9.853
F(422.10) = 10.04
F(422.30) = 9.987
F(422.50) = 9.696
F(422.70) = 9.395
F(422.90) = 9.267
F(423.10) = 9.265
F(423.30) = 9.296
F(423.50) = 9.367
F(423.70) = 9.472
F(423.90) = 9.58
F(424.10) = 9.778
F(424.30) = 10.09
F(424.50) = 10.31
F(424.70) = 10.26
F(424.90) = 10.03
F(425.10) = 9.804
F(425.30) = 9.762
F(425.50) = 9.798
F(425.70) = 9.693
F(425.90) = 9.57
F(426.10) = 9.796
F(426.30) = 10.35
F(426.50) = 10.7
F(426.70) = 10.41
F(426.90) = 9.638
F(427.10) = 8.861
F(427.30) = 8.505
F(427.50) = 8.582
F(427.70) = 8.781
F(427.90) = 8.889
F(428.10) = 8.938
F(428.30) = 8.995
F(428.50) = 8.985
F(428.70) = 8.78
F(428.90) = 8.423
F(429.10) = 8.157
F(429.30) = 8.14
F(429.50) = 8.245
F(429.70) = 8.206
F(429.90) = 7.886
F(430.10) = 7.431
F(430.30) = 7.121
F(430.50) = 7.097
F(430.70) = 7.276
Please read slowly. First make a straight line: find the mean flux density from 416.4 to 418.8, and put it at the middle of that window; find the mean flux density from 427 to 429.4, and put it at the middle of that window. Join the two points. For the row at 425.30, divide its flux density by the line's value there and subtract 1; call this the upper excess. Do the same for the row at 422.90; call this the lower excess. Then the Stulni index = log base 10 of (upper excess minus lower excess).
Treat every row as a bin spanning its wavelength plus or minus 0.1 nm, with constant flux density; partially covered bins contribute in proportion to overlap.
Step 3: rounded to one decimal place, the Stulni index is -1.1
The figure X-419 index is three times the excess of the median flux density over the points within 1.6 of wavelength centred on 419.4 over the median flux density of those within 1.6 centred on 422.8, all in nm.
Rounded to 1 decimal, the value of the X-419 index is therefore 0.4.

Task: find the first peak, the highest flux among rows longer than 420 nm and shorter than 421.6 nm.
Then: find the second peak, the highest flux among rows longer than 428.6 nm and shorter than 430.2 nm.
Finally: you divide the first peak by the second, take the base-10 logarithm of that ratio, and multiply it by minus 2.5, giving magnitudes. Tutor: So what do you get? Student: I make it -0.12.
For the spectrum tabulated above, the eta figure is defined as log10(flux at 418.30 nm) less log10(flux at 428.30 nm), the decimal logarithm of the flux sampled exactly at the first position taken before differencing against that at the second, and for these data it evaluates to 0.046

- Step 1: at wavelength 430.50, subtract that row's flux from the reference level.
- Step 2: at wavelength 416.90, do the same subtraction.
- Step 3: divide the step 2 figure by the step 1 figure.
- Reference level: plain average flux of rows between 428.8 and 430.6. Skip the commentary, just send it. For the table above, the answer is -2.4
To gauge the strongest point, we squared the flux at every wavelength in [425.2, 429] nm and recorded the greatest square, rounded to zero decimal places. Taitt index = 114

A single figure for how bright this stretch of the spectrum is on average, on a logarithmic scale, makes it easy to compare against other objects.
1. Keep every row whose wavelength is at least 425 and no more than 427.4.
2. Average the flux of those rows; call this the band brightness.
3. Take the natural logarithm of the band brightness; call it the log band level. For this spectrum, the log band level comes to 2.28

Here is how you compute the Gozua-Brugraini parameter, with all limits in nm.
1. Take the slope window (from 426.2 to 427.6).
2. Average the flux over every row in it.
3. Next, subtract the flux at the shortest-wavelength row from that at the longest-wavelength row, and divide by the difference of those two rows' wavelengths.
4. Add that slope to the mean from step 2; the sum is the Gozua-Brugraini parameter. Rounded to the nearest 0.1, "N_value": 8.1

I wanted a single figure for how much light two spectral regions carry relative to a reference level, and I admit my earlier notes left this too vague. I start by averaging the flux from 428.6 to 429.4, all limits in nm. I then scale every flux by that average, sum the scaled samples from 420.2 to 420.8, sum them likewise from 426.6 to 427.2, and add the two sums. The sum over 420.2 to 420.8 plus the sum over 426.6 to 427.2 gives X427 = 6.7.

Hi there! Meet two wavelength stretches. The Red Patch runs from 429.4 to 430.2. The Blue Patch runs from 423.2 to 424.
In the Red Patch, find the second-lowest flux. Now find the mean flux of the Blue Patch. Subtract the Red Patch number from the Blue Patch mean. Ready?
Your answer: 1.5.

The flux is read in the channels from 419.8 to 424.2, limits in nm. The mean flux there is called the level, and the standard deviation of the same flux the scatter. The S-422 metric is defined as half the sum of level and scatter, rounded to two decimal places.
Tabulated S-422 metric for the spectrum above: 4.92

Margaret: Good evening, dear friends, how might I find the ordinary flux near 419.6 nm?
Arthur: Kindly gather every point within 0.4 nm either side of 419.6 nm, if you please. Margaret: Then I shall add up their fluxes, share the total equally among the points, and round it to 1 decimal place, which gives 9.2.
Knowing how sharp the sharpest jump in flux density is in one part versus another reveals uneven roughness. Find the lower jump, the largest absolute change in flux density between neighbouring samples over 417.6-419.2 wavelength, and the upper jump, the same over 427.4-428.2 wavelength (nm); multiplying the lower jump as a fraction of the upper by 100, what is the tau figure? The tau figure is 221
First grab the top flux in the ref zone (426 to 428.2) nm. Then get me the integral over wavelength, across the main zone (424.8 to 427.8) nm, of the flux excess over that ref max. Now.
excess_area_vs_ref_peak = -3.2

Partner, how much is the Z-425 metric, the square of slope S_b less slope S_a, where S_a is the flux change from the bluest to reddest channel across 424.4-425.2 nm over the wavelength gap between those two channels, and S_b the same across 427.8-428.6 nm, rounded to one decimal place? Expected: 1.0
